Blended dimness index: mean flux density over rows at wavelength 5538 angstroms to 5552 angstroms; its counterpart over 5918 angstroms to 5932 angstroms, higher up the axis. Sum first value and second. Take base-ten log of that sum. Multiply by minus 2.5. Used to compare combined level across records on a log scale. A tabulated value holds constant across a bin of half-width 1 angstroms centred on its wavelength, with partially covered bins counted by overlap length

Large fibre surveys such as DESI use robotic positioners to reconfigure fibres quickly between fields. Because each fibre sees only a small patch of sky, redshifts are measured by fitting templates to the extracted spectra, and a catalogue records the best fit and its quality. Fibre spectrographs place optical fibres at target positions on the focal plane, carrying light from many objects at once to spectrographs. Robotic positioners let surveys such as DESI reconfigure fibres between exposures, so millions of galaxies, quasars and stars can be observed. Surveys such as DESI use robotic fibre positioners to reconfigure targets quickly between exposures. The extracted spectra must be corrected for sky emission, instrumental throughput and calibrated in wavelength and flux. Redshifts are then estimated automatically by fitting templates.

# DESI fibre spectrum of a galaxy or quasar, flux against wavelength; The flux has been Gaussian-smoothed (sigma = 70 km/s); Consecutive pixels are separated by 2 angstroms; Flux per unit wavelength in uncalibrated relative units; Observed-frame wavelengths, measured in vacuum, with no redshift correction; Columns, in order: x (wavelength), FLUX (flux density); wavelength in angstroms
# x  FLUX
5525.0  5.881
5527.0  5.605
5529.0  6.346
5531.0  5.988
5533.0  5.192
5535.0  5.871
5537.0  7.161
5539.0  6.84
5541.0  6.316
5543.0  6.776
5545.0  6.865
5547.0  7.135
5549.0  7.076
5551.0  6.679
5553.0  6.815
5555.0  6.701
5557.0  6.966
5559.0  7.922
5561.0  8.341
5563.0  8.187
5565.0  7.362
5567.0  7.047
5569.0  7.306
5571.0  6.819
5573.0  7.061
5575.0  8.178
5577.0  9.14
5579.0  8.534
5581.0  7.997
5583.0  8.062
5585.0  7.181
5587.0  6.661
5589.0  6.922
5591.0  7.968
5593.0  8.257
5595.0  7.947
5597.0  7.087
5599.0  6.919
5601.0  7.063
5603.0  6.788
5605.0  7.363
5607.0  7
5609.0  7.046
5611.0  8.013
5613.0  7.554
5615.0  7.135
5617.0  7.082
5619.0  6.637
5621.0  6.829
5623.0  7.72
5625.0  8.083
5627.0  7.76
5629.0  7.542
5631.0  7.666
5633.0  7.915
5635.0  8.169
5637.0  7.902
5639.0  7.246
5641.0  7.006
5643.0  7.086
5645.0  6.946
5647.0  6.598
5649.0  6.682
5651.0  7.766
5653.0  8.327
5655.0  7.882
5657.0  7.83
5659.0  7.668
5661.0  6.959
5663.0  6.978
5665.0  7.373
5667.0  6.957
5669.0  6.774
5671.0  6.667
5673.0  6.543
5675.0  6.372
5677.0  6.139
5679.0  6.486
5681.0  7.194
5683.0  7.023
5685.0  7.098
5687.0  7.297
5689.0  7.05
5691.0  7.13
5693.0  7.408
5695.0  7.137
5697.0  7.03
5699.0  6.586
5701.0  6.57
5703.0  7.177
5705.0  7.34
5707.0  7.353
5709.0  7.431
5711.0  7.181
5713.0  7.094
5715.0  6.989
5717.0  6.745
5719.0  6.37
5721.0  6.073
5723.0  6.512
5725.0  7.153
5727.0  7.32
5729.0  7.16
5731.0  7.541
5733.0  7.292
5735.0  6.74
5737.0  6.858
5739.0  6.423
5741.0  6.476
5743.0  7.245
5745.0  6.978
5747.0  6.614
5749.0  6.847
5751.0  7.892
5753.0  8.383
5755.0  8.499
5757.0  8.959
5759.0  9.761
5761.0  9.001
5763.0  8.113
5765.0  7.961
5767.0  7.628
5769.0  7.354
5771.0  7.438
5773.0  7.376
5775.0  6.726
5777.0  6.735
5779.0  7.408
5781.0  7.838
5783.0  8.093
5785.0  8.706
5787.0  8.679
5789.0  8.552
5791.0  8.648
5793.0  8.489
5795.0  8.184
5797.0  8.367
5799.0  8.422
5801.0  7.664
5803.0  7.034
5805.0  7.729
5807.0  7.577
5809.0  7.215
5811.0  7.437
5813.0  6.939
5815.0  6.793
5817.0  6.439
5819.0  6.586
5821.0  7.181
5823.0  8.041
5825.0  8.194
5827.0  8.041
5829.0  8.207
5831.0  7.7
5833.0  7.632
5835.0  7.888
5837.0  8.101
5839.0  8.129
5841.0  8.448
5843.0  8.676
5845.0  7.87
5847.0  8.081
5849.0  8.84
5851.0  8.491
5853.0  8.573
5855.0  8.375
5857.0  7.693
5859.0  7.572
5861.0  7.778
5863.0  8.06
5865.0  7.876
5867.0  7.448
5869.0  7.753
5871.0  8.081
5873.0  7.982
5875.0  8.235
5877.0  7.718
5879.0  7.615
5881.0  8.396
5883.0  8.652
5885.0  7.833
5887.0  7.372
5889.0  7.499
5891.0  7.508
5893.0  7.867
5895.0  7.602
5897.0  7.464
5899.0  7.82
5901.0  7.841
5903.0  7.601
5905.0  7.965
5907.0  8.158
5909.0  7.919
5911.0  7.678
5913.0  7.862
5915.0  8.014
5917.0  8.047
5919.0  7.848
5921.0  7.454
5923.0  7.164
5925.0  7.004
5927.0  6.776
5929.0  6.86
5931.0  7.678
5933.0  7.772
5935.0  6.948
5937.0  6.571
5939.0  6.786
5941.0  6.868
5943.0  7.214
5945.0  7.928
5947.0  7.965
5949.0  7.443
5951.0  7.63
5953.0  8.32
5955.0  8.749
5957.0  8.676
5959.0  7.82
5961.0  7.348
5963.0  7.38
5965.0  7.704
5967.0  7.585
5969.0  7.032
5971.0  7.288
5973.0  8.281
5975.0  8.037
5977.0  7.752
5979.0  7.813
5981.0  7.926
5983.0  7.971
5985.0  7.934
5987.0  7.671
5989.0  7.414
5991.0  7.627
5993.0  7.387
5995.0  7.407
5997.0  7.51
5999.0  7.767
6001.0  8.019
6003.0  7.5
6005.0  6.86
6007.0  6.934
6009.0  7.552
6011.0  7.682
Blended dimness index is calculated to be -2.87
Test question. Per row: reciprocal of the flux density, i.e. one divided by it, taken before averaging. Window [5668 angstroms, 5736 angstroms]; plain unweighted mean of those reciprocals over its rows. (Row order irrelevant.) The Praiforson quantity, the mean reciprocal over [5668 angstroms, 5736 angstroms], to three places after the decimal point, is 0.145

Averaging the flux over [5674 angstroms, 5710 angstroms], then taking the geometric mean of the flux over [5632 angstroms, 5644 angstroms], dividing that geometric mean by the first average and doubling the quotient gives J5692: 2.16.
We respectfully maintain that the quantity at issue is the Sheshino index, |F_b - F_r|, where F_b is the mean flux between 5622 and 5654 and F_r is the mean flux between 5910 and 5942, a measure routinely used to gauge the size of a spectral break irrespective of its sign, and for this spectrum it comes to 0.19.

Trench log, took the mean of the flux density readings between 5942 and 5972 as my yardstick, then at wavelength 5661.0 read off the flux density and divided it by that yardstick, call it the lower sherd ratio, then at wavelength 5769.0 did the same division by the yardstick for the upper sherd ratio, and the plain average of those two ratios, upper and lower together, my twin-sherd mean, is 0.92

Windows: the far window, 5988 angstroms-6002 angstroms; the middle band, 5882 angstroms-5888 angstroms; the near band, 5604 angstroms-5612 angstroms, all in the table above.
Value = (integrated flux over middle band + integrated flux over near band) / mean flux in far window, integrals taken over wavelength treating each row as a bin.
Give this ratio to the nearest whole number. 14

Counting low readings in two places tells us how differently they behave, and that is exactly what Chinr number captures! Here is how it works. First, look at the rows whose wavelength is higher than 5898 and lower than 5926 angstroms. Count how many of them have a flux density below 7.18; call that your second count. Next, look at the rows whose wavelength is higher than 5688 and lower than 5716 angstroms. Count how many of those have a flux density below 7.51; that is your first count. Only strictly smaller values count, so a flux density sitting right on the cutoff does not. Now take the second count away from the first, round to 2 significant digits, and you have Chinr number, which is 12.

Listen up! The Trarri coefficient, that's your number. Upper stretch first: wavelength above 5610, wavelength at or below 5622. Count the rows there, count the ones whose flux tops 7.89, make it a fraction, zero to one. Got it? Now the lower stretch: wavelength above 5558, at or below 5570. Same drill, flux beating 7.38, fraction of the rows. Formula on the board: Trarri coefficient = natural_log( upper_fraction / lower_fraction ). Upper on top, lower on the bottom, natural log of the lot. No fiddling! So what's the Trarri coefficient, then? -1.1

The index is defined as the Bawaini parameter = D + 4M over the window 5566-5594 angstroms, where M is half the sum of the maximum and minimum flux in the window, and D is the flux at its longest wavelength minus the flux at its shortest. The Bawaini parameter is 32.8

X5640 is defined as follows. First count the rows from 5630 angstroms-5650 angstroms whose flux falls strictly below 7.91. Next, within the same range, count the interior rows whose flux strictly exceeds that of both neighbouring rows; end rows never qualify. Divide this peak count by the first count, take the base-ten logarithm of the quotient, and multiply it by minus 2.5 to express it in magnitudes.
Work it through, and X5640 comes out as 1.5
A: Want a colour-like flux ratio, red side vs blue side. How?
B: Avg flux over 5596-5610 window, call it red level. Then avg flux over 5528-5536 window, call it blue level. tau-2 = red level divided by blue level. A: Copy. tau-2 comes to 1.20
